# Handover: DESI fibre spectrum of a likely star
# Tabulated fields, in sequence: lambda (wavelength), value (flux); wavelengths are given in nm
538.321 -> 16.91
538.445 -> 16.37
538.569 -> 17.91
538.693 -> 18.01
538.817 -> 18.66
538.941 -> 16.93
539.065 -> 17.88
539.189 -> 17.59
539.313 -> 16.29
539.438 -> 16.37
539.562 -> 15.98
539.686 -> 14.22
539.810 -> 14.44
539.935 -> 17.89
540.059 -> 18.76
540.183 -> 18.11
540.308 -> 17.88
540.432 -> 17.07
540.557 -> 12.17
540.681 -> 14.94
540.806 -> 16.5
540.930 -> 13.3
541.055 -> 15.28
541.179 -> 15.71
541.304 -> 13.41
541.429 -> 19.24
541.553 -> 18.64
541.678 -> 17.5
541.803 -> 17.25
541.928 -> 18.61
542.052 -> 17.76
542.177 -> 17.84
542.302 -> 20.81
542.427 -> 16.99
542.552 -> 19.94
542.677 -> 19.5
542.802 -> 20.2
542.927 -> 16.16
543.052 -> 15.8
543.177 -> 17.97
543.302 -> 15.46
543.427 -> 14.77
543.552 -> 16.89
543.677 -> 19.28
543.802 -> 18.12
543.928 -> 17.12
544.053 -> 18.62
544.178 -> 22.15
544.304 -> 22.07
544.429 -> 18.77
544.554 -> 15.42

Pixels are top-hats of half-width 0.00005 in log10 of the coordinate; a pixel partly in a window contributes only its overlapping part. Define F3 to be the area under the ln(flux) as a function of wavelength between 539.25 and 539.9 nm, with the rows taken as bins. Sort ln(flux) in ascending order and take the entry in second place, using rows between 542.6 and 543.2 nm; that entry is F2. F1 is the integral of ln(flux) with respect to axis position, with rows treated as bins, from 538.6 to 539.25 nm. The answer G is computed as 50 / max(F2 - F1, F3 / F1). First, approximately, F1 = 1.87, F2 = 2.78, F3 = 1.78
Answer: 53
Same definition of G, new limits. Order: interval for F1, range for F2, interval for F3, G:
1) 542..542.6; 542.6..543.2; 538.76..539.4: 48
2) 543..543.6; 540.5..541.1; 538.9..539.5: 49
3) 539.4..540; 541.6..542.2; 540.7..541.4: 41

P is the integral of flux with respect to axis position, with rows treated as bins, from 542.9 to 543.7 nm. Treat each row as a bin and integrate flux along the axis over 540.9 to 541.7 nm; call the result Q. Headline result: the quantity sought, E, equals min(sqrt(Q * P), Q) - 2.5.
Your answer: 10.5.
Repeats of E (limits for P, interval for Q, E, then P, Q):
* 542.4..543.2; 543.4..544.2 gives 12.0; 14.5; 14.5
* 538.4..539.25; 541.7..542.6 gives 13.3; 15.0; 16.5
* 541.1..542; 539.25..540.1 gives 11.3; 15.5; 13.8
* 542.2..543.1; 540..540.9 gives 12.2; 16.6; 14.7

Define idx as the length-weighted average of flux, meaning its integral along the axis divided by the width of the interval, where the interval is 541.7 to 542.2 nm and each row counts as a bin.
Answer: 17.8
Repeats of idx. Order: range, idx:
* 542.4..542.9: 19.1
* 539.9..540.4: 18.1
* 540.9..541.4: 14.8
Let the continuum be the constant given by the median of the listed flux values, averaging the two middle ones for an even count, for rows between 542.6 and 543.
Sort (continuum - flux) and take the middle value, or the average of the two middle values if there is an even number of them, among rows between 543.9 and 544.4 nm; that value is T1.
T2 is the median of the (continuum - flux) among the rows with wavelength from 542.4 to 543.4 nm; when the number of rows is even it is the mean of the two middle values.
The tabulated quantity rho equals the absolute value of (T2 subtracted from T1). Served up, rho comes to 2.9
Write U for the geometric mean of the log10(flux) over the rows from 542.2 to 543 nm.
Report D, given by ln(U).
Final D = 0.24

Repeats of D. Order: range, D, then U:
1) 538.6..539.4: 0.22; 1.24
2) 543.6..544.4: 0.25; 1.29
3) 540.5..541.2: 0.15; 1.16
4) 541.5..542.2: 0.23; 1.25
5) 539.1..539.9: 0.18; 1.20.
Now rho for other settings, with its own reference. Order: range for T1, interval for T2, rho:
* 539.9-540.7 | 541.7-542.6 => 0.0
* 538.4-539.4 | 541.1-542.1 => 0.1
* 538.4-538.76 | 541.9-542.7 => 0.7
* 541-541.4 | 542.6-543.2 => 2.7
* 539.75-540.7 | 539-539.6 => 1.1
